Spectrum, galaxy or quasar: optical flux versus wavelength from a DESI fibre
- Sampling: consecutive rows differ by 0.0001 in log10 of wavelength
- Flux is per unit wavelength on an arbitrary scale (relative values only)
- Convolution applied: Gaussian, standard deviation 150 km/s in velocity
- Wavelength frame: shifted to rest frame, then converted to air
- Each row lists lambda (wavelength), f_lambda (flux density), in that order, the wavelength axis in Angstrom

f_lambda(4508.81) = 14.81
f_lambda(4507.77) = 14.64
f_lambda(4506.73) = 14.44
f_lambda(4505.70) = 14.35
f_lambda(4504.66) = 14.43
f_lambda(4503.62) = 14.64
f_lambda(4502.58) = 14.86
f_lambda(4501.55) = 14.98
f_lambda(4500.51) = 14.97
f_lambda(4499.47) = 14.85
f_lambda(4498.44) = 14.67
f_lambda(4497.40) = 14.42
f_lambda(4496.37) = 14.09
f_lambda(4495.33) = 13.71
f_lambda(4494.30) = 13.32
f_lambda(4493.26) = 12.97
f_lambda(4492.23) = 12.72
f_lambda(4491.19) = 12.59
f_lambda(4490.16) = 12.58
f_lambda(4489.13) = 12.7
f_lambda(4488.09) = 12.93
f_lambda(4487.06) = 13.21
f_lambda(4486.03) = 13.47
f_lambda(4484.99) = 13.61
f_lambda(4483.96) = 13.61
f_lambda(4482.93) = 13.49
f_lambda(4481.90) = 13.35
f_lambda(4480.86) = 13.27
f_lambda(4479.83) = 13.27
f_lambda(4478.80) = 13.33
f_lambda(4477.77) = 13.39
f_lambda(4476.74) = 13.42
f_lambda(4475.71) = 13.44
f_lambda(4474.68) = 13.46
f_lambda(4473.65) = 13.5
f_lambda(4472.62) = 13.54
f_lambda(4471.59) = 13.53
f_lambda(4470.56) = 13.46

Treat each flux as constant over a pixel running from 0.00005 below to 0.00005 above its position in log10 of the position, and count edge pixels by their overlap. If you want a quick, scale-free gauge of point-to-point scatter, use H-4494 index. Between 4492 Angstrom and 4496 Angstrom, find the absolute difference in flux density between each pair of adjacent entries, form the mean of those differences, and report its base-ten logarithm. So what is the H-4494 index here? -0.48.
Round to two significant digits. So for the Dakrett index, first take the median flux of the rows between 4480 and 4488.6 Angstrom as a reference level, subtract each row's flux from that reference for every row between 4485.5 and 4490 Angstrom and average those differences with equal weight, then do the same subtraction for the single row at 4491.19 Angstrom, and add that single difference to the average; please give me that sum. 1.2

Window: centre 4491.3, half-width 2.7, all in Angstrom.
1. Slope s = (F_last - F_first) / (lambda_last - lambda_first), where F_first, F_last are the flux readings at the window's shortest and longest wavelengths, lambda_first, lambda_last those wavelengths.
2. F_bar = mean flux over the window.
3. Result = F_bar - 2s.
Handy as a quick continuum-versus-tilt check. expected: 12.6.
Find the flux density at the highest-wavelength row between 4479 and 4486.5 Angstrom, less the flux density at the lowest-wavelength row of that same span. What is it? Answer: 0.20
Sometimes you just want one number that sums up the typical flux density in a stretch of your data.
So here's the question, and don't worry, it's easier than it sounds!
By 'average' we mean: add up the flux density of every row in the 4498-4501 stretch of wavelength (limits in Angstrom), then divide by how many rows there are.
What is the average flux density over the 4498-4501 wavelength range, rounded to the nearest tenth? 14.8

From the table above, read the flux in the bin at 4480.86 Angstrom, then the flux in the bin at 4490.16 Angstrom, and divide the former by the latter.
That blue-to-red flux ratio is 1.05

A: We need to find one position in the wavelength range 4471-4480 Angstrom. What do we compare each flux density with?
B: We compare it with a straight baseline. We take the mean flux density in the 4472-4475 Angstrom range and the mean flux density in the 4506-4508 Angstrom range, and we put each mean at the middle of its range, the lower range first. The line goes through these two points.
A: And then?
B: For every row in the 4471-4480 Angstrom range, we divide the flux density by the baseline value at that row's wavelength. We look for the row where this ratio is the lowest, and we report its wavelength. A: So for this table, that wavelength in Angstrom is 4479.83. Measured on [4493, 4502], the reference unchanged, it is 4493.26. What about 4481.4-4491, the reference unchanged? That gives 4490.16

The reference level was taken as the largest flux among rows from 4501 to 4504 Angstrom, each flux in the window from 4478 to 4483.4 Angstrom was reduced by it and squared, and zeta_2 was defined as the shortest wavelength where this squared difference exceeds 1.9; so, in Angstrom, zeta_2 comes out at 4478.80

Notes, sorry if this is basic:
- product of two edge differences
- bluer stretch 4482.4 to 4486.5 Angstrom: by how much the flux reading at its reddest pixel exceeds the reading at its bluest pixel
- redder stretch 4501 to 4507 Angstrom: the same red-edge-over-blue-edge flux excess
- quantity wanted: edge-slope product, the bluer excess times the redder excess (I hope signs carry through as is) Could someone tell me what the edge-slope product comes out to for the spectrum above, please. 0.011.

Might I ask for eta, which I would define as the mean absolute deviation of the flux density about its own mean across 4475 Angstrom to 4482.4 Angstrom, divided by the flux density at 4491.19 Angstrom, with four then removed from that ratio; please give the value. -4.00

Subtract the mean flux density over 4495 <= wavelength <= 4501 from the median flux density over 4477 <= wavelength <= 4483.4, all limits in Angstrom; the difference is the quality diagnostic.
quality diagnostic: -1.1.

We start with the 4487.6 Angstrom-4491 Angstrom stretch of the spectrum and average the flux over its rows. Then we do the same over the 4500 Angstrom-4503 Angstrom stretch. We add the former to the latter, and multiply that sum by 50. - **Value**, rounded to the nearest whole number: 1384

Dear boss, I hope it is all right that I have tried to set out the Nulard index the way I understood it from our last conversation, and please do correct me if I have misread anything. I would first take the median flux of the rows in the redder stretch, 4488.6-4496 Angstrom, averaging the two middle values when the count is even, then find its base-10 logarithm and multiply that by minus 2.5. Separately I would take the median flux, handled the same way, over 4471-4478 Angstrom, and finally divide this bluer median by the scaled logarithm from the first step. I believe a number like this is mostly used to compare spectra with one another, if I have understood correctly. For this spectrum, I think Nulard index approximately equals -4.87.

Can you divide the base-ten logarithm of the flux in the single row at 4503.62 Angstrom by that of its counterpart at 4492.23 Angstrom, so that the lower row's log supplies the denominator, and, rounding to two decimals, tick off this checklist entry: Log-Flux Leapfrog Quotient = 1.06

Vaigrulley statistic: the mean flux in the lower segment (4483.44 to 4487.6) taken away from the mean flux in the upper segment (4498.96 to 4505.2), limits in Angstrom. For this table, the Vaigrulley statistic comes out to 1.3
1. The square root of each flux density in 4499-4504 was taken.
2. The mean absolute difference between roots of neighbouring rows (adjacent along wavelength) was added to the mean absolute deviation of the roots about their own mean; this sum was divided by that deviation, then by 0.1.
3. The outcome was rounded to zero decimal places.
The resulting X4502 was 23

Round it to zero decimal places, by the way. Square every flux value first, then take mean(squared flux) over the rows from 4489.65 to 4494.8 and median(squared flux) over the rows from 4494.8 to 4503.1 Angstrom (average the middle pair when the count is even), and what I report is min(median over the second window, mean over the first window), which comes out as 165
